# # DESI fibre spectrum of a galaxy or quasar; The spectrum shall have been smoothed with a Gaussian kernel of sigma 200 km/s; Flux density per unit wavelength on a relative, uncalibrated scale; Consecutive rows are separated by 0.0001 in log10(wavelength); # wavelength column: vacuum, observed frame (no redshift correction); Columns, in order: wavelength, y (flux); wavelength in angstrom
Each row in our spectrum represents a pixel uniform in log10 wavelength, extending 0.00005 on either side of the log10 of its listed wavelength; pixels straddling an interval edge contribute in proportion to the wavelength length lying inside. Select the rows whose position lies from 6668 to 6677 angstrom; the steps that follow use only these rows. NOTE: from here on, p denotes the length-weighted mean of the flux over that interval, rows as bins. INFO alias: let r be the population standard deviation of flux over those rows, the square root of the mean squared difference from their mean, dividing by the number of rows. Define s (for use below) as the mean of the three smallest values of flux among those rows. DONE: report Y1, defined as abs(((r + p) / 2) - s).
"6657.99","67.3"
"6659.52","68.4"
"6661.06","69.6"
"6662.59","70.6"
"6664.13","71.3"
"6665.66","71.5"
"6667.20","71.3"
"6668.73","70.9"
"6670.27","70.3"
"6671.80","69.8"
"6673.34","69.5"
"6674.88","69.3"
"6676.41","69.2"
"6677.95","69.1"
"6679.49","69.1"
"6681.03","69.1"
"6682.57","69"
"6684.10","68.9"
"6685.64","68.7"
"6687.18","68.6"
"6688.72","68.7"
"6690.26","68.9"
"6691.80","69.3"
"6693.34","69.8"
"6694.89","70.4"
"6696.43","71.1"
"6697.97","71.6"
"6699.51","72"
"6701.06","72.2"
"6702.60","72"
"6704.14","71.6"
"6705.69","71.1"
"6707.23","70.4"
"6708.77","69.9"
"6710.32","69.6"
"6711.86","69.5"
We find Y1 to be 34.1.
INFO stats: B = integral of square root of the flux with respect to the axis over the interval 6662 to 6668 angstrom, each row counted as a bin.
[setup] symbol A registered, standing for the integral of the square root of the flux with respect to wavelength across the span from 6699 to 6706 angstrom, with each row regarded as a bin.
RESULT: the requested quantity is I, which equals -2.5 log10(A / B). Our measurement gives -0.2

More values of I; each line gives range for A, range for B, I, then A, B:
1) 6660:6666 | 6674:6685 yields 0.6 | 50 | 91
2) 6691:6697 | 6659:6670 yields 0.7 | 50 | 92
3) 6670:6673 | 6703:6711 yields 1.1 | 25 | 67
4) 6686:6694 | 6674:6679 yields -0.5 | 66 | 42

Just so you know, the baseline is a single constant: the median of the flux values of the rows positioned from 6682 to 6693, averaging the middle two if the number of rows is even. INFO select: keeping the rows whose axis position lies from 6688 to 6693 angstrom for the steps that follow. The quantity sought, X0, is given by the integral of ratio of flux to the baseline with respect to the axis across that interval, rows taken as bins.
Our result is 5.01 angstrom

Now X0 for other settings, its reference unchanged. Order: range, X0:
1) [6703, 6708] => 5.16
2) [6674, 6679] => 5.02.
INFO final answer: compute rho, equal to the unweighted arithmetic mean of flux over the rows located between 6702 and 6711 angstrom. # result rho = 70.8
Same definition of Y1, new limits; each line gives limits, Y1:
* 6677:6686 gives 34.3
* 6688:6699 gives 33.4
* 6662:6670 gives 35.3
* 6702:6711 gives 34.1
